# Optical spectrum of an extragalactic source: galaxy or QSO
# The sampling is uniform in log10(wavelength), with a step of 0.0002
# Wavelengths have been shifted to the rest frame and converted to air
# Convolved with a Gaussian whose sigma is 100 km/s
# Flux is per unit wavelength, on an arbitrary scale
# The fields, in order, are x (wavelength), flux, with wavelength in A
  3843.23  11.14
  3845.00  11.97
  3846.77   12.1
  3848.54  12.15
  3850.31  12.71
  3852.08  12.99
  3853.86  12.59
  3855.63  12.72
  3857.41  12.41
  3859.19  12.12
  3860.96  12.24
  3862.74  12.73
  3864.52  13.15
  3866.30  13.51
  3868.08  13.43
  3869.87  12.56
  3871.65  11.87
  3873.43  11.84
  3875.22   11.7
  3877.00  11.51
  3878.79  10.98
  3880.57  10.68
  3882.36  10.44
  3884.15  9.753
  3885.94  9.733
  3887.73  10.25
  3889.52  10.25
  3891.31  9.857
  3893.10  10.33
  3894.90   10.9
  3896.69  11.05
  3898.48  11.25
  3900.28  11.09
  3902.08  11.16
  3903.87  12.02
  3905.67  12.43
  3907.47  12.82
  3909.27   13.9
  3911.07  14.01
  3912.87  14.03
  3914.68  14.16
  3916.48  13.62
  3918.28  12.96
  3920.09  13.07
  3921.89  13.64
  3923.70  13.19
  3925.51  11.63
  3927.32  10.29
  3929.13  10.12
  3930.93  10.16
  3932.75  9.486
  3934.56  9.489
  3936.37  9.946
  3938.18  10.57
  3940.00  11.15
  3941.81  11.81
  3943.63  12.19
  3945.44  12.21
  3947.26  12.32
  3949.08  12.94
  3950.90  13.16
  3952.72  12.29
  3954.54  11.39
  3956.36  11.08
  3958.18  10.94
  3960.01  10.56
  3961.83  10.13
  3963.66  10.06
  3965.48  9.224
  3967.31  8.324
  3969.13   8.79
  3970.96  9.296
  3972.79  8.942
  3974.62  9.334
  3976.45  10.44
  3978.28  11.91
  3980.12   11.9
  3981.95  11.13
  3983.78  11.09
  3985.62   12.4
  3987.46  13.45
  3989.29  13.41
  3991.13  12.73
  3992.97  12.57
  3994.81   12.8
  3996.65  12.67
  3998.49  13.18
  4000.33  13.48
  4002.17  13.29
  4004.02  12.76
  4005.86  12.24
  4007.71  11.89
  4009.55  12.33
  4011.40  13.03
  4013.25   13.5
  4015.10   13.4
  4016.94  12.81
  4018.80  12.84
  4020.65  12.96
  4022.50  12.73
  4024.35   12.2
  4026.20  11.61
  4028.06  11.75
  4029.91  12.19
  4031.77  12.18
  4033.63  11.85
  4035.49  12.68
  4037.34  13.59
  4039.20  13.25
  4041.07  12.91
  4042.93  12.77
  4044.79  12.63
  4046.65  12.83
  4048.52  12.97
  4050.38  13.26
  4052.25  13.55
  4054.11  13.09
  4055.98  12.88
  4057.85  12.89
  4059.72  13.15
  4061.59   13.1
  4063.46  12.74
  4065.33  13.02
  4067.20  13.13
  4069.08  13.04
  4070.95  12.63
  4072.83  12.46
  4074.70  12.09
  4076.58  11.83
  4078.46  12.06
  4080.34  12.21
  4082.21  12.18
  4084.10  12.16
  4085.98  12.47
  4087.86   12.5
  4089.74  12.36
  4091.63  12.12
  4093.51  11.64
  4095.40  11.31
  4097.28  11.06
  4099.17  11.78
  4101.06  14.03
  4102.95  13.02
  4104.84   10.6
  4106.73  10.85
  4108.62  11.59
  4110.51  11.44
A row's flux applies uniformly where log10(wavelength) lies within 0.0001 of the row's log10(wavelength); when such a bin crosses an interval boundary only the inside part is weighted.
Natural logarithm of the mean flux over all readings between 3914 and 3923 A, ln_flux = 2.60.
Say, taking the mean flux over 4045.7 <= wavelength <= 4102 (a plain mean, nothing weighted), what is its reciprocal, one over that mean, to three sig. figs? 0.0797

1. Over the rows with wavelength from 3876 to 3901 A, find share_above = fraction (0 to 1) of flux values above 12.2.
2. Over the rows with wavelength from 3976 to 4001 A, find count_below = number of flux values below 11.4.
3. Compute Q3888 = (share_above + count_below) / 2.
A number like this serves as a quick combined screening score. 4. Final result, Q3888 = 1.5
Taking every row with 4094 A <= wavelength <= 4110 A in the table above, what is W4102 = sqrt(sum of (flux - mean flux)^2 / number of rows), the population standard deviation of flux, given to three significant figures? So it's 1.10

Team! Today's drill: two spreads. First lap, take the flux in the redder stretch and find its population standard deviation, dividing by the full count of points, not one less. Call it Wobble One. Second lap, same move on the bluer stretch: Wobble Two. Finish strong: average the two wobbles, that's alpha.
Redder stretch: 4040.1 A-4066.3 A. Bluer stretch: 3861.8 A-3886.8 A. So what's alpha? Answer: 0.7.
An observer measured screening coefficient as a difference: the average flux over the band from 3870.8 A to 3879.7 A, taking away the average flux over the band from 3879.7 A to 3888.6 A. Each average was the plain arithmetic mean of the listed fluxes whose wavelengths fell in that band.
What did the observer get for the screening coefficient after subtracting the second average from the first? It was 1.4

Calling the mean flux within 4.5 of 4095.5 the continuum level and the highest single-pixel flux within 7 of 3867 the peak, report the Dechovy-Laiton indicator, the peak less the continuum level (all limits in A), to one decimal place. 1.9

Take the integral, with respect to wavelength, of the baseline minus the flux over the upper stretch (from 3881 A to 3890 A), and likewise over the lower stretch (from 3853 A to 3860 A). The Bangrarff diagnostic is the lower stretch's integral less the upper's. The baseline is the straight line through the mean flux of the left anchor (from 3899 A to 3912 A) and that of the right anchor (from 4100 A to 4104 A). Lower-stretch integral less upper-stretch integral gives -22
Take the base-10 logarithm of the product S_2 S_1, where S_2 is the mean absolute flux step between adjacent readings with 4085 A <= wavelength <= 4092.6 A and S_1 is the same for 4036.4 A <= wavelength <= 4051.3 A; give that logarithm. -1.51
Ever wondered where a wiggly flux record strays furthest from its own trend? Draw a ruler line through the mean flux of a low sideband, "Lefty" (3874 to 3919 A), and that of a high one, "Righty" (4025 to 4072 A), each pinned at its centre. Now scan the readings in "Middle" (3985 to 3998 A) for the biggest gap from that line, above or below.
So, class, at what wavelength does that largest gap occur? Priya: 3987.46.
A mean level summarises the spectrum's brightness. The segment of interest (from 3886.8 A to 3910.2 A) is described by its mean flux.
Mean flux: 11.3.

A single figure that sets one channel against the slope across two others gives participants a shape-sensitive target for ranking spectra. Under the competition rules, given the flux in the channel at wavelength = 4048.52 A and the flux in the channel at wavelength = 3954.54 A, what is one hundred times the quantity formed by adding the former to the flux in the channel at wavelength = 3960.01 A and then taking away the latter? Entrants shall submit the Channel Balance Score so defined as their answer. 1214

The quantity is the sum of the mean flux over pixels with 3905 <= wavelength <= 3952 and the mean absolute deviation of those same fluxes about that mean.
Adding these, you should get 13.4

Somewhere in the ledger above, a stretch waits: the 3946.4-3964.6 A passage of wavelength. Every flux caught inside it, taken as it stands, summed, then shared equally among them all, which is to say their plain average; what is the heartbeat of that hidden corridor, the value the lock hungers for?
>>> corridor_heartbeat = 11.5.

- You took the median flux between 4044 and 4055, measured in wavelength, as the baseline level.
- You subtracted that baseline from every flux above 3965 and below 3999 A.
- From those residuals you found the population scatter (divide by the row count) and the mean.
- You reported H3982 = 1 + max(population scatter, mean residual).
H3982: 2.7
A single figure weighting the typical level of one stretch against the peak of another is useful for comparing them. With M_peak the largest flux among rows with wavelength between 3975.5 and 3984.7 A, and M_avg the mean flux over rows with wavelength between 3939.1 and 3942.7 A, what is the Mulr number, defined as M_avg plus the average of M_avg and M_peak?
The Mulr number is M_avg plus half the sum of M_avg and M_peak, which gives 23.2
